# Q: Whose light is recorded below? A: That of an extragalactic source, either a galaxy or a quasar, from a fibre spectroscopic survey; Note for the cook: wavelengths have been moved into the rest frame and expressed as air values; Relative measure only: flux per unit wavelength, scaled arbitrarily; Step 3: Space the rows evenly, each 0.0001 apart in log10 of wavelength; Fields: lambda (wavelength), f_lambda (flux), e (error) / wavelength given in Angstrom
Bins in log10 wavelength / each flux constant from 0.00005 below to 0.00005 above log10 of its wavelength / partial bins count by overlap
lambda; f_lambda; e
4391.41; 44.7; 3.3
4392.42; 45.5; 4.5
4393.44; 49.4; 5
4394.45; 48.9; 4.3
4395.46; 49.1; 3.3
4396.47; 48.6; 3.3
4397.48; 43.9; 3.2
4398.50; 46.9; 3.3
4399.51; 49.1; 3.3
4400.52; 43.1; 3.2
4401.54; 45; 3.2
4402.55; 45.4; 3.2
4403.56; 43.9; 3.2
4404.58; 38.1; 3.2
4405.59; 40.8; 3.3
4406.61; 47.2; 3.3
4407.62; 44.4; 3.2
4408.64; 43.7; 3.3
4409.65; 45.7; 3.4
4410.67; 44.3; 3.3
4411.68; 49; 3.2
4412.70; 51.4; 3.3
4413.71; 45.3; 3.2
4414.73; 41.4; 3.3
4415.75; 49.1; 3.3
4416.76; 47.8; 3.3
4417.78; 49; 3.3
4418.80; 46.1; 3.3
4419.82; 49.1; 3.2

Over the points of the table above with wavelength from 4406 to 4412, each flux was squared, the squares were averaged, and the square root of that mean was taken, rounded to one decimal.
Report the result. 45.8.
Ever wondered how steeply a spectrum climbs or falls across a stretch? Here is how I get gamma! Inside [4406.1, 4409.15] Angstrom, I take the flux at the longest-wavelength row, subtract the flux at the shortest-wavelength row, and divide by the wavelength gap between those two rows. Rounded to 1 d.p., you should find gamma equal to -1.7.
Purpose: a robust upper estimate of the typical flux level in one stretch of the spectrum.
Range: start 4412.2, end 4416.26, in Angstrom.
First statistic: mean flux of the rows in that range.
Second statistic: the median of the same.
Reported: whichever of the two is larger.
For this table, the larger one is 47.2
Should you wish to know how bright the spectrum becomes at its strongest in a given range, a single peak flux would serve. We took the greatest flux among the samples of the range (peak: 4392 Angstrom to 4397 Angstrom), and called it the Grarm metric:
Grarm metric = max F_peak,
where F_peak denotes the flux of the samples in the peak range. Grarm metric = 49.4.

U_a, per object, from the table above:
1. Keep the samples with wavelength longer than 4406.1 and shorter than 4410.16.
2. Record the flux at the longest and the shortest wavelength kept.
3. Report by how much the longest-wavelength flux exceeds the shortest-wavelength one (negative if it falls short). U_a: -1.5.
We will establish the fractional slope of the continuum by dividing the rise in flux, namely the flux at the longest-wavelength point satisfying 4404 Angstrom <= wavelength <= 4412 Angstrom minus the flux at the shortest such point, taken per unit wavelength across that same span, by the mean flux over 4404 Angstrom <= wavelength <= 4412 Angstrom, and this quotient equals 0.035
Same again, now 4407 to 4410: 0.014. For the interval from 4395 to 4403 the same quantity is -0.011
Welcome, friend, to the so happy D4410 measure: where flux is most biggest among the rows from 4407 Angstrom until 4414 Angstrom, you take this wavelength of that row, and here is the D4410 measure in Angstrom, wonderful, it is 4412.70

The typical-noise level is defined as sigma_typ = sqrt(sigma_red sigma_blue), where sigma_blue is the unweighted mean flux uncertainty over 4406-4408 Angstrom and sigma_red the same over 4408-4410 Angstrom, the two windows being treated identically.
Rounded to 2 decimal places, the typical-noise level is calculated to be 3.30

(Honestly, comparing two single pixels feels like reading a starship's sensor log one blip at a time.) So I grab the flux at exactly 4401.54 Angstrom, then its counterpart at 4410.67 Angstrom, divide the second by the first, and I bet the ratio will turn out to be 0.98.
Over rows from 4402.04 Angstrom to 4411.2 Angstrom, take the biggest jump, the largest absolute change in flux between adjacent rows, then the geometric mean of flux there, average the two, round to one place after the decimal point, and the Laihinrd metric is 25.0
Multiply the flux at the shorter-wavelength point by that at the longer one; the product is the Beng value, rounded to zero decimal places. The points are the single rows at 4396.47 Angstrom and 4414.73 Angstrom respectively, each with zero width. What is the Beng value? 2012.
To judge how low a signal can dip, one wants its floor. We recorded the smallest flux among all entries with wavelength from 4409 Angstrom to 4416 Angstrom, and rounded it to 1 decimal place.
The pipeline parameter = 41.4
